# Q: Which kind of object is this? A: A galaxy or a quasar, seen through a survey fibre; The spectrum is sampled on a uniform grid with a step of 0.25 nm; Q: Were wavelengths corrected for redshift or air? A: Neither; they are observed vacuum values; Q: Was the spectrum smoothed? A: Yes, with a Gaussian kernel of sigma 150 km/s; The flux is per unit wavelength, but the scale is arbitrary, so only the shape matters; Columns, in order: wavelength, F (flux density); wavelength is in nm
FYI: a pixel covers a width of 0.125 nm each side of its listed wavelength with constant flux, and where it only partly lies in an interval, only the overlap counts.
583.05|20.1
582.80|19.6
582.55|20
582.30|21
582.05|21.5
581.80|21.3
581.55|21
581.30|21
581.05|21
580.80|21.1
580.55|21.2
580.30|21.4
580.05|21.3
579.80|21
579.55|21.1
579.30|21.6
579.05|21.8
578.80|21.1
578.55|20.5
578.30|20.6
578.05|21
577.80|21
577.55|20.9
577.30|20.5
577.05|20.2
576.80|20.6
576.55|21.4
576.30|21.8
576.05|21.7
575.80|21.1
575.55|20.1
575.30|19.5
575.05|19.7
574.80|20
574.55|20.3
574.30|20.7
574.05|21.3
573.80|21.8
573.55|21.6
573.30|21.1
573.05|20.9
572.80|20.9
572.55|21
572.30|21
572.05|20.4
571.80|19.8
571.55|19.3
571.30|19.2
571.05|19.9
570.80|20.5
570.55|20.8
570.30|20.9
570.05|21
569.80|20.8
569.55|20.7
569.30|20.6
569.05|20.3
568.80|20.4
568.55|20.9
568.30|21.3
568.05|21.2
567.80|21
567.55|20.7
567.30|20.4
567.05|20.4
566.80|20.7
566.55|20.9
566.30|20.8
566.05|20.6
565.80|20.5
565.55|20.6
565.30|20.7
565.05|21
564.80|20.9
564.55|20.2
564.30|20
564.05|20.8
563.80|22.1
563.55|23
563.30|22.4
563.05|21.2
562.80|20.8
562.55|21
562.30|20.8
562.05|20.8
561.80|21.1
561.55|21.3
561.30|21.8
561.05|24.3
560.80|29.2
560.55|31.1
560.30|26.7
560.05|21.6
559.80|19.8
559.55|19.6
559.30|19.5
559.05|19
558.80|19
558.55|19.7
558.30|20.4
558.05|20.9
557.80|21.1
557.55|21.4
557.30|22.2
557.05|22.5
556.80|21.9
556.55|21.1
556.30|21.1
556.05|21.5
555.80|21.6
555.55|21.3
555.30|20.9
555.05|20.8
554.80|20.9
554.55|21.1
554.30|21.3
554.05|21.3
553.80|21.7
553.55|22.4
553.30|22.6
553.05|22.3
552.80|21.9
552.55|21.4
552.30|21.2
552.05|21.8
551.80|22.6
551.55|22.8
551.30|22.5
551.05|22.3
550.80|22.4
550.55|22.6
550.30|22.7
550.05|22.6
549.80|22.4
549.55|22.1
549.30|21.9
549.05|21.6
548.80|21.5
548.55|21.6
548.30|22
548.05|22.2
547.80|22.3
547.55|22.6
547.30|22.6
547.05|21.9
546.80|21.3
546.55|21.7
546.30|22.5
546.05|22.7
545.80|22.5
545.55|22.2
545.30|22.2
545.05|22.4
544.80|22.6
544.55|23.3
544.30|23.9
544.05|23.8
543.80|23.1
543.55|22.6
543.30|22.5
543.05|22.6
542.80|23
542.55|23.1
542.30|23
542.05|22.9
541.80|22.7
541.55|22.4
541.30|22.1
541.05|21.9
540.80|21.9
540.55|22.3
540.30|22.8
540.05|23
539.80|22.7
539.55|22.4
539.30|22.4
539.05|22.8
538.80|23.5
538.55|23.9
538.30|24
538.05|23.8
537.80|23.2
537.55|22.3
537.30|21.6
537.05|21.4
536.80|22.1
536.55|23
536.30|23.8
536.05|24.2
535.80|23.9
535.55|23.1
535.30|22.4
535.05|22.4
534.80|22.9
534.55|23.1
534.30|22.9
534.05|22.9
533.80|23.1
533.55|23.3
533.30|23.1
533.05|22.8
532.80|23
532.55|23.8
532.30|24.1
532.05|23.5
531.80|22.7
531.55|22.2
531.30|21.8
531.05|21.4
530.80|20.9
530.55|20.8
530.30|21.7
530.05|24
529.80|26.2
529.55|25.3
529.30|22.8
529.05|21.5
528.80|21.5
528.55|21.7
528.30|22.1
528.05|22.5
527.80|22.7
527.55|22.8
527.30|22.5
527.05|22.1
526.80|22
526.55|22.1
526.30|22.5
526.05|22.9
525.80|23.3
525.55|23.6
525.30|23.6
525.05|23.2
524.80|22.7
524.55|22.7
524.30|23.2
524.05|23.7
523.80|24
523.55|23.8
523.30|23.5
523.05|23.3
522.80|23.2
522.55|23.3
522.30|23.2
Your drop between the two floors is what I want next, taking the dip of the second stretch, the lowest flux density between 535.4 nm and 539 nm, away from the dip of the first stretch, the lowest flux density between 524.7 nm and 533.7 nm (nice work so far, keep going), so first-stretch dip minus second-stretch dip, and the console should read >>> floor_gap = -1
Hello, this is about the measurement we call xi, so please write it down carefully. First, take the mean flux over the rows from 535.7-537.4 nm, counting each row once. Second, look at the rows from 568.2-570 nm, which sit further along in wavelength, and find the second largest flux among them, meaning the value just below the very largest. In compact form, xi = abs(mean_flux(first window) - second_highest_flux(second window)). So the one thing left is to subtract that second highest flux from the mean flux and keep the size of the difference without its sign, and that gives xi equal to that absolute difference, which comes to 1.96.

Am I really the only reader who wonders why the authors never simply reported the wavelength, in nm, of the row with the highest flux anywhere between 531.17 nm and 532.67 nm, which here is 532.30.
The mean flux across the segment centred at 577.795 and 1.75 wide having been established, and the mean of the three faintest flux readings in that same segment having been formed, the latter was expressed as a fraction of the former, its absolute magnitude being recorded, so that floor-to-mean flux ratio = 0.987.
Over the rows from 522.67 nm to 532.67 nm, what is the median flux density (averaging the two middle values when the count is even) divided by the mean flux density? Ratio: 0.996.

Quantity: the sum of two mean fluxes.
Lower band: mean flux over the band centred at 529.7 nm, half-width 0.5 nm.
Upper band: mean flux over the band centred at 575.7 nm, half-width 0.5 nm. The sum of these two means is 45.2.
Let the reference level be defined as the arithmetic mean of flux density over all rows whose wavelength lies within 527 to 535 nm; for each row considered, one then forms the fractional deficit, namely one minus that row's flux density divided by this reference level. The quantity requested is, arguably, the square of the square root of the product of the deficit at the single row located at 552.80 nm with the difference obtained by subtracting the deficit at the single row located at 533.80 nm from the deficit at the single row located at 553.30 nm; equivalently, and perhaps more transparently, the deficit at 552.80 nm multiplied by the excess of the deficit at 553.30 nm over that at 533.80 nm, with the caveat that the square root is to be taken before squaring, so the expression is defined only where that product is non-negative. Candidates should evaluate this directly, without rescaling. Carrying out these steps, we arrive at 0.001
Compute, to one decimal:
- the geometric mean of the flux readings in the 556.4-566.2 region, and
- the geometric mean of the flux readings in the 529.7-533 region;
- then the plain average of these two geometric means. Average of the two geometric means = 22.1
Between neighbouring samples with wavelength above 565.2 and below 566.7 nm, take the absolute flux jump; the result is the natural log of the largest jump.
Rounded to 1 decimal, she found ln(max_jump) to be -1.6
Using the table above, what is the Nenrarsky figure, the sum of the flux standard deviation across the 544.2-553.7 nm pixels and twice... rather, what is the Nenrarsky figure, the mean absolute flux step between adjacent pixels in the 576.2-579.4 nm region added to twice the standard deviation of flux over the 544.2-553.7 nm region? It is 1.4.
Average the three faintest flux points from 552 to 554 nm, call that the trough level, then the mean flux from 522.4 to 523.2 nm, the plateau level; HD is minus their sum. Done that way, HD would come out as -45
